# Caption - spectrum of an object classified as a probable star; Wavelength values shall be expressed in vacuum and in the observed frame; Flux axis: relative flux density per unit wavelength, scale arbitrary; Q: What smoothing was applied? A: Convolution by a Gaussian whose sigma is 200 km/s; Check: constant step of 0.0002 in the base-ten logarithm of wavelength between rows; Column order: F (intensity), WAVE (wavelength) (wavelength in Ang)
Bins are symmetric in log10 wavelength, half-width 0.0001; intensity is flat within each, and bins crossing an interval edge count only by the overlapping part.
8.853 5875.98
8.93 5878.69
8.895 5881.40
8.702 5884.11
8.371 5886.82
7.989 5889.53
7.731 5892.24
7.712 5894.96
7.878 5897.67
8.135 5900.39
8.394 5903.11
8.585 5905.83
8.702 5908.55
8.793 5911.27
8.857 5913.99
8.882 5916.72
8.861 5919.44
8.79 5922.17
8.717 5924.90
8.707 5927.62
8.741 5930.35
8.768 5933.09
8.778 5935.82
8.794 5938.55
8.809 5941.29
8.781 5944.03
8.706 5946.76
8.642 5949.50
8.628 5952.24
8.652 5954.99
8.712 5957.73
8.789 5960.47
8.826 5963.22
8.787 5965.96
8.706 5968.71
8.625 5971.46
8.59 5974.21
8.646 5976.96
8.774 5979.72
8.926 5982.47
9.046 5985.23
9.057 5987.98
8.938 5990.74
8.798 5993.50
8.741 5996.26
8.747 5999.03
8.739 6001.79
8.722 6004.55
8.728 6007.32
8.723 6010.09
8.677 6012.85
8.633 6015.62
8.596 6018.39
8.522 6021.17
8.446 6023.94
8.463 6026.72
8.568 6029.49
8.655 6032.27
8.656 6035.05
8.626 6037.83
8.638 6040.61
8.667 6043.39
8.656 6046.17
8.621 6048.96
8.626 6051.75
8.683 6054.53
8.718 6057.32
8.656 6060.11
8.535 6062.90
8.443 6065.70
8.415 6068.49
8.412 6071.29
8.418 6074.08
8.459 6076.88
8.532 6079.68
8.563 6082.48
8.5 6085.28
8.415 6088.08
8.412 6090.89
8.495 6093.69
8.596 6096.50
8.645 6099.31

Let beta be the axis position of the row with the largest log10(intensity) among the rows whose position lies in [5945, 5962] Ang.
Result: 5960.47 Ang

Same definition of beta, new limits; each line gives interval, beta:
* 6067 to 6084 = 6082.48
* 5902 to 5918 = 5916.72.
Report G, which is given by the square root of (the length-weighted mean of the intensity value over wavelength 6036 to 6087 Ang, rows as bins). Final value 2.927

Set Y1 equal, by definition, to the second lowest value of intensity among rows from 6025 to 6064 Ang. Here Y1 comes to 8.535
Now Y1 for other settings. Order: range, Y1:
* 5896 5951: 8.135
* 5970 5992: 8.625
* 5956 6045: 8.463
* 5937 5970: 8.642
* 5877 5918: 7.731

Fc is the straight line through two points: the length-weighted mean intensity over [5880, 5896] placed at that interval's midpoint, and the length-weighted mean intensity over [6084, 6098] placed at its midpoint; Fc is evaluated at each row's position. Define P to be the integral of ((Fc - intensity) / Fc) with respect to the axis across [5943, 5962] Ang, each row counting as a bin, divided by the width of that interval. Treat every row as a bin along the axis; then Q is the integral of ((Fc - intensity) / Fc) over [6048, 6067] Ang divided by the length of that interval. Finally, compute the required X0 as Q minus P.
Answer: 0.03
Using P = -0.05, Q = -0.02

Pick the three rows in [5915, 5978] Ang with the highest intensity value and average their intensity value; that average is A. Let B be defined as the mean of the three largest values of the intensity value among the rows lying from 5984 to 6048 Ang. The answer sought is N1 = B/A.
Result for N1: 1.02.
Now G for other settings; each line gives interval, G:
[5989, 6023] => 2.952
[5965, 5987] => 2.961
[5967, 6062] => 2.948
